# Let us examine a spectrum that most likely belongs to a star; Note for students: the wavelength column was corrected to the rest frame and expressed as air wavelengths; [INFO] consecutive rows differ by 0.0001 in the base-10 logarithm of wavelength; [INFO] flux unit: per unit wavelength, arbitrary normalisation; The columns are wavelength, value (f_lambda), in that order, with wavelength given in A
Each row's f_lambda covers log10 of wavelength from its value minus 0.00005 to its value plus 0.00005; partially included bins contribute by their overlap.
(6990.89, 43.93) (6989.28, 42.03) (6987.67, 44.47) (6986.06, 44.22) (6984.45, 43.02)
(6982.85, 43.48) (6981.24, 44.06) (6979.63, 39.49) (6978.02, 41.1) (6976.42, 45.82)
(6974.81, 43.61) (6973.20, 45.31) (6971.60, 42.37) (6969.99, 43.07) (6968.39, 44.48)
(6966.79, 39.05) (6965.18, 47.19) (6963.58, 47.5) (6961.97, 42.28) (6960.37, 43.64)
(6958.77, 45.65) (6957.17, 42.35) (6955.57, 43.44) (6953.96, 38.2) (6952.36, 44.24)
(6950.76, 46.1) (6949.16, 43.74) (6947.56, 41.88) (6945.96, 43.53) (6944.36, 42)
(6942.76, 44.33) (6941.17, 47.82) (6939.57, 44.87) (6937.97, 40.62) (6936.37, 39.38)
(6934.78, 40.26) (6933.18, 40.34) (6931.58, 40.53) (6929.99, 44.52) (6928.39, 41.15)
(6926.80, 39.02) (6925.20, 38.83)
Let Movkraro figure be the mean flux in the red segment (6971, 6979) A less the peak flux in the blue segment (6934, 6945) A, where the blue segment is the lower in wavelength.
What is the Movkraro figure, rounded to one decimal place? -4.2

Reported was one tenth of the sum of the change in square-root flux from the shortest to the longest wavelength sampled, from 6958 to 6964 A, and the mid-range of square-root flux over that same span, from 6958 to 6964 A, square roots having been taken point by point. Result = 0.683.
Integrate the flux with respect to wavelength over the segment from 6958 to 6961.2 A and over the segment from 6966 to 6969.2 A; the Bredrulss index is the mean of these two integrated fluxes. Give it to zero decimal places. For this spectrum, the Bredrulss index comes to 139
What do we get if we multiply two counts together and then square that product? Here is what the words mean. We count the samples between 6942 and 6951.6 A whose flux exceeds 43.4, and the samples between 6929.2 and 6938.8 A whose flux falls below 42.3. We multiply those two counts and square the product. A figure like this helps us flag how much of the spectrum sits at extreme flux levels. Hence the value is 400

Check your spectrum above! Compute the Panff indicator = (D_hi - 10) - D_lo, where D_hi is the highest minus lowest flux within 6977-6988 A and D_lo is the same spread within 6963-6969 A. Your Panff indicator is -13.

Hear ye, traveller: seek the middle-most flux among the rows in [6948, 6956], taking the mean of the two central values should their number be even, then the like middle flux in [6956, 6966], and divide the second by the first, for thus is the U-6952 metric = 1.02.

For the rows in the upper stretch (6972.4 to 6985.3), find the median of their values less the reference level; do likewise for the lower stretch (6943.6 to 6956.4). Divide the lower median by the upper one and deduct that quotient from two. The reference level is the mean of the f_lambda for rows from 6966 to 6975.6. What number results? 1.1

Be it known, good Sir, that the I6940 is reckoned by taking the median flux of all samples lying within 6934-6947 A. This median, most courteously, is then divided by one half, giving 86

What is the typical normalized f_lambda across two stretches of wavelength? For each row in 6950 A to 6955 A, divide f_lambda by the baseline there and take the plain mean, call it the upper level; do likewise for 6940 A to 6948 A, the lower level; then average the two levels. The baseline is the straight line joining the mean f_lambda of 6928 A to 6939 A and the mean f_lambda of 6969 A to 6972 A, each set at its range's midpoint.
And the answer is 1.04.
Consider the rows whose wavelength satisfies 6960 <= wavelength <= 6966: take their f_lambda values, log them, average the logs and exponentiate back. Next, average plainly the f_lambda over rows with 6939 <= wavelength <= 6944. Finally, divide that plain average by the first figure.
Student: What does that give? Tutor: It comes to 1.01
